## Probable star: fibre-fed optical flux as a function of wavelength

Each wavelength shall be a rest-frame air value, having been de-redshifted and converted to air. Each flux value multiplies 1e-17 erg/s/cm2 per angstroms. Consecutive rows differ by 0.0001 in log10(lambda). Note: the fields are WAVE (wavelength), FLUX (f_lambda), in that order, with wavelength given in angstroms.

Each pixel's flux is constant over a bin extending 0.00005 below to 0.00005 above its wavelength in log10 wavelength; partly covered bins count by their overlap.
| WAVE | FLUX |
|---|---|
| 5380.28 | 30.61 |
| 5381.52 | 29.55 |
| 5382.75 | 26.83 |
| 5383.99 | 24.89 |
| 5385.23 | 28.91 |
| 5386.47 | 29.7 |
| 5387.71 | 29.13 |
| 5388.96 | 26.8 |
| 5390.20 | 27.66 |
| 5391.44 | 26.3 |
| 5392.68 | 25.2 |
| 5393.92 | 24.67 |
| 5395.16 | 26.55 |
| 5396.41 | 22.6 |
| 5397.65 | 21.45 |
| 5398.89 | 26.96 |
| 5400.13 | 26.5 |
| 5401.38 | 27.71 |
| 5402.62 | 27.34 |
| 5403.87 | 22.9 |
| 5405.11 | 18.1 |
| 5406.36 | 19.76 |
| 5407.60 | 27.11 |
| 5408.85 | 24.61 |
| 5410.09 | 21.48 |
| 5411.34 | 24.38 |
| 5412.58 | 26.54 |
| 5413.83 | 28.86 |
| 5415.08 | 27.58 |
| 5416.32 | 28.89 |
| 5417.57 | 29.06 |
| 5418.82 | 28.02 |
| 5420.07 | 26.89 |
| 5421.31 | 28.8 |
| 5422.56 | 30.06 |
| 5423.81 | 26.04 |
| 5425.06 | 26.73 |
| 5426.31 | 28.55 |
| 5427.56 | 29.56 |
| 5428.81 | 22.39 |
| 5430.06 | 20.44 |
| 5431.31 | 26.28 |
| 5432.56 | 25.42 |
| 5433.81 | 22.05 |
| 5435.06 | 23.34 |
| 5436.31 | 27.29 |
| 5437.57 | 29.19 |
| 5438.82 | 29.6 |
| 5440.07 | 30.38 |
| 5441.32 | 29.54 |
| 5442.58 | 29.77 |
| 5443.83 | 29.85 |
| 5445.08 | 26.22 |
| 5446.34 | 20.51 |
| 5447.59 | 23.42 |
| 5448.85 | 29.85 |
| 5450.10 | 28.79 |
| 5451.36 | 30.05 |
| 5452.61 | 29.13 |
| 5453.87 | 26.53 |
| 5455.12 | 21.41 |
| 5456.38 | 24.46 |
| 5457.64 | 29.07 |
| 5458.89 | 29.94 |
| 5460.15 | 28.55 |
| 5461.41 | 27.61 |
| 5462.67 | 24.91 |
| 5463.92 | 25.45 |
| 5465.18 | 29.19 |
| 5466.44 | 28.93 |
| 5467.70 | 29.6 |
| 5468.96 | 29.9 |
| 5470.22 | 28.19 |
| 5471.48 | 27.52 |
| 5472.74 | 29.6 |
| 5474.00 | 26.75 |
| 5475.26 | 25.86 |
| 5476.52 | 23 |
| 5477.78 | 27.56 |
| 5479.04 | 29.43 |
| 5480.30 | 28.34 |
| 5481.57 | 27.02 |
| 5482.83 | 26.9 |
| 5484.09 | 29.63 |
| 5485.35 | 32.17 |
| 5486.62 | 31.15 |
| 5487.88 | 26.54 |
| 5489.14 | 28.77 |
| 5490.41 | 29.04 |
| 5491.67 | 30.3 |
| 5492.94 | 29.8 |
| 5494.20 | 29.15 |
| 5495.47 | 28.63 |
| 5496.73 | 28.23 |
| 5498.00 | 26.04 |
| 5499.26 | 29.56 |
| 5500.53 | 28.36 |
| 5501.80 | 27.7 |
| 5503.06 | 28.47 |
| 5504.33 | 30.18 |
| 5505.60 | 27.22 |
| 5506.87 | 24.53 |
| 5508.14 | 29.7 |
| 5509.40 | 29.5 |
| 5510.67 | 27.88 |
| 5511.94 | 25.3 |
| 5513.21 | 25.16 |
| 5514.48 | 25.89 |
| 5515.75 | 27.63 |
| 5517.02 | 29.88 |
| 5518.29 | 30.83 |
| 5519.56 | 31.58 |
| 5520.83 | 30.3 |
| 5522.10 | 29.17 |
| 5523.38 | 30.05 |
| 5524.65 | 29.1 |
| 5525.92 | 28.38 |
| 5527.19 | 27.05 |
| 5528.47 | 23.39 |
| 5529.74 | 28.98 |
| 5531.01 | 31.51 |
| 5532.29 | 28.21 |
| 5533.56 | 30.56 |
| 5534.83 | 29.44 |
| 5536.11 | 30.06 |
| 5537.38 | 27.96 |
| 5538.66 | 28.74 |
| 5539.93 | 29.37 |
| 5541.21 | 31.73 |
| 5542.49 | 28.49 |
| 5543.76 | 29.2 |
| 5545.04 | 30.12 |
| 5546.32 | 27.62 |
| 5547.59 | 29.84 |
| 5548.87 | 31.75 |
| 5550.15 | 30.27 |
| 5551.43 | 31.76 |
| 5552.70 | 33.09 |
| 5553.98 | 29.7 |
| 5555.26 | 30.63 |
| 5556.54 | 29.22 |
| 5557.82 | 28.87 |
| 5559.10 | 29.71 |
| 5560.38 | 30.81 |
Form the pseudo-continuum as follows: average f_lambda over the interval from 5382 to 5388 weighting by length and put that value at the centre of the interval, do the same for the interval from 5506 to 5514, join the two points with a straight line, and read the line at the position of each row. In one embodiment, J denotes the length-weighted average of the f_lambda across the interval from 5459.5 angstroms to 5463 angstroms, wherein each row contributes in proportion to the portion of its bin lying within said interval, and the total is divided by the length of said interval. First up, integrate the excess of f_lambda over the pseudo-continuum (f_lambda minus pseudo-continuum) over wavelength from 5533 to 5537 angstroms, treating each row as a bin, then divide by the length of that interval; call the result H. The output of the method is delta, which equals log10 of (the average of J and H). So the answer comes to 1.18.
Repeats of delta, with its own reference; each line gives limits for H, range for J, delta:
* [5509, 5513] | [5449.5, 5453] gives 1.17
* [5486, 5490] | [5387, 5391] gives 1.17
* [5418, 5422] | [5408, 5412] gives 1.08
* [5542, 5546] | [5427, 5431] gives 1.12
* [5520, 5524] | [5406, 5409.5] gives 1.13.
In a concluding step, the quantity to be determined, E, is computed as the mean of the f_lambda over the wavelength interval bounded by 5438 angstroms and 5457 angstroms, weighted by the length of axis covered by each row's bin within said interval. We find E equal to 27.3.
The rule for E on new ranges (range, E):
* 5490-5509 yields 28.5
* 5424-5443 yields 26.6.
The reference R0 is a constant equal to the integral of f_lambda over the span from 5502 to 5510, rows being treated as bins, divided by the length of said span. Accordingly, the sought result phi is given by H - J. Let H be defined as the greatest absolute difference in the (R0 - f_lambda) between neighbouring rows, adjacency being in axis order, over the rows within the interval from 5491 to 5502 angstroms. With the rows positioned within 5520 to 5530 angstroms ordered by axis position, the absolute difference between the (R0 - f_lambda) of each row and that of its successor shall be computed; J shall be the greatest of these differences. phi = -2.1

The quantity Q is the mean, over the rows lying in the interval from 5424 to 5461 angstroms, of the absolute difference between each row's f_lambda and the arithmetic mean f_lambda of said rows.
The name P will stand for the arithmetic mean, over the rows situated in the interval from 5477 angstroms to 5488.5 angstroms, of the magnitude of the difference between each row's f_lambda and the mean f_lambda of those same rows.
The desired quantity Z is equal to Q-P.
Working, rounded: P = 1.64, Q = 2.7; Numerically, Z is 1.1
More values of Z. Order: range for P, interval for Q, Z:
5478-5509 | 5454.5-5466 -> 1.1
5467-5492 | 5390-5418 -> 0.8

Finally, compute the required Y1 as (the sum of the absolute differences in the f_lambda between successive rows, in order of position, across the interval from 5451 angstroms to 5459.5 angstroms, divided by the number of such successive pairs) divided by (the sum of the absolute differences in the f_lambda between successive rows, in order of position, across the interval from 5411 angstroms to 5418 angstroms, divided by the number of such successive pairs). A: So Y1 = 2.0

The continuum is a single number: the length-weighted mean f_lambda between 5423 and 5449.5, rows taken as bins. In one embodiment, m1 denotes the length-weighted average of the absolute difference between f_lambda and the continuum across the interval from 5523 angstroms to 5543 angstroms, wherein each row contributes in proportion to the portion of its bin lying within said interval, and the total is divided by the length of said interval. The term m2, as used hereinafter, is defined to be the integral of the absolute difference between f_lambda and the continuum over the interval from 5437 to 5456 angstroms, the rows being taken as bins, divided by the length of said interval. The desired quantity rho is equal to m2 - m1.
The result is 0.2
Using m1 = 2.8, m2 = 3.0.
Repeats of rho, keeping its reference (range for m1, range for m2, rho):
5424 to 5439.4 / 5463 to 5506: -0.3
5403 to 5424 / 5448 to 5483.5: -0.6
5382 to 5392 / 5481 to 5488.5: 0.9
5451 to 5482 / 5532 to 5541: 0.7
